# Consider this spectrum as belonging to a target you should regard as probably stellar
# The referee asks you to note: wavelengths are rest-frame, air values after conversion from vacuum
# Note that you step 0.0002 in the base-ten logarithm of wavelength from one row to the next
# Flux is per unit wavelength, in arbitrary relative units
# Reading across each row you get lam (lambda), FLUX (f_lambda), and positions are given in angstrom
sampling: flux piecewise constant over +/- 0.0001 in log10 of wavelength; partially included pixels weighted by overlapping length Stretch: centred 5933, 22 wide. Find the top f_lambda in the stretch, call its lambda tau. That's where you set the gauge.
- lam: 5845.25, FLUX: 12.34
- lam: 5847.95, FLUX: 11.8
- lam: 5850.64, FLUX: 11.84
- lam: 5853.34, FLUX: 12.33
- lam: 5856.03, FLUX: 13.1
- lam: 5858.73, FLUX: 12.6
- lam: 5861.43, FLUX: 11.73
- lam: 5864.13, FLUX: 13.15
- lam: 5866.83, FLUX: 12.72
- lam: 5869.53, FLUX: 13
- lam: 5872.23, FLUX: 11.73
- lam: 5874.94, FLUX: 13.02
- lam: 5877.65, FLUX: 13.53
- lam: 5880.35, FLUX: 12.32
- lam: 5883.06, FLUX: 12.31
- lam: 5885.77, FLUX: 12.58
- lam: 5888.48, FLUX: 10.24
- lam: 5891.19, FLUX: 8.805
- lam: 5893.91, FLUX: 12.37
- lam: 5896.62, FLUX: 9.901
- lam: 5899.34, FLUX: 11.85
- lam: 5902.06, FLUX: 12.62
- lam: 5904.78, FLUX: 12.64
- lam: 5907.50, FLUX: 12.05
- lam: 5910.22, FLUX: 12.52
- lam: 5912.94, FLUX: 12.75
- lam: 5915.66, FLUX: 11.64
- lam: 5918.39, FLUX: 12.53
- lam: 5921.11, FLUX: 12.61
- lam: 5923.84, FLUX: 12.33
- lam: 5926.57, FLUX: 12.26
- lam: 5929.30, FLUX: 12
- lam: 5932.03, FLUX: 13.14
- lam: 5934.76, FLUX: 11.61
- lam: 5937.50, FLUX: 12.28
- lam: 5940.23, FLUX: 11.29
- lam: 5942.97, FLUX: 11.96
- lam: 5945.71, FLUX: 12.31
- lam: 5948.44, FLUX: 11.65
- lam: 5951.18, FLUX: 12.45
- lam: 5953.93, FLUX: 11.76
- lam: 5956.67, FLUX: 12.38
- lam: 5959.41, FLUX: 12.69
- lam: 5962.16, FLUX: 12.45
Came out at 5932.03 angstrom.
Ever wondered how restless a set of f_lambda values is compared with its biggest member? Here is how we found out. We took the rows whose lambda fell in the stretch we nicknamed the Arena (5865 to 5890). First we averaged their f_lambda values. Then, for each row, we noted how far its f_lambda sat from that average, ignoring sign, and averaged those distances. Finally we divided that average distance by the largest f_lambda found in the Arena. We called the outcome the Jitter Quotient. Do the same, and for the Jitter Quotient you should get 0.048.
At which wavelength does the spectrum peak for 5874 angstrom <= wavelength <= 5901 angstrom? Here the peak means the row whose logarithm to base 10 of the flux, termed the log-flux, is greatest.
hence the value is 5877.65 angstrom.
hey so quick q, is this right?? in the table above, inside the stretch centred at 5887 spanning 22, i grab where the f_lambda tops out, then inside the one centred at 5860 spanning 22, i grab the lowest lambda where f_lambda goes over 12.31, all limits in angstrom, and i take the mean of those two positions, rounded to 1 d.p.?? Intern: 5865.5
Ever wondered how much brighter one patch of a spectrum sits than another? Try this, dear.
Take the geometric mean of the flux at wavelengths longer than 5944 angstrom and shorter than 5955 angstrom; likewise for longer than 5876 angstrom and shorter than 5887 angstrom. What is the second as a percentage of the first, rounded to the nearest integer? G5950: 105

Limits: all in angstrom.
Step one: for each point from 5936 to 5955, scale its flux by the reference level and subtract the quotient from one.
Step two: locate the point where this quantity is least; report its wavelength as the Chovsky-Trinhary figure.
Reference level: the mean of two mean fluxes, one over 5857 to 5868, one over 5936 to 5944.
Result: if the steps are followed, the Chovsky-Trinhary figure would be 5951.18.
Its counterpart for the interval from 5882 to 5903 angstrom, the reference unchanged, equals 5902.06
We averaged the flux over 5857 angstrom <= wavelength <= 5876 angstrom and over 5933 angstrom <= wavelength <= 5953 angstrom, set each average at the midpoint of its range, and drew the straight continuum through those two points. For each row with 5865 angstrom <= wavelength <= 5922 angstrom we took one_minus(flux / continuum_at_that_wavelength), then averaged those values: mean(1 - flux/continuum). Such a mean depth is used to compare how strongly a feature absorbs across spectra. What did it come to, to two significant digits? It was 0.021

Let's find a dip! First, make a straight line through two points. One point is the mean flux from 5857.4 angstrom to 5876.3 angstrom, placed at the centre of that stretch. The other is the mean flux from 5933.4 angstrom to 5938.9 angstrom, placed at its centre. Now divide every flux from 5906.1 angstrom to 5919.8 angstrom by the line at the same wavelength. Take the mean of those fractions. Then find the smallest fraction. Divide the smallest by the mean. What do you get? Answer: 0.95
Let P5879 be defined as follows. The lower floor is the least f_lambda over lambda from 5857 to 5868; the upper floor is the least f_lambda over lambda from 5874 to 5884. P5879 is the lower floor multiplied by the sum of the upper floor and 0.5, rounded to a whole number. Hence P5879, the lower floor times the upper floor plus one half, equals 150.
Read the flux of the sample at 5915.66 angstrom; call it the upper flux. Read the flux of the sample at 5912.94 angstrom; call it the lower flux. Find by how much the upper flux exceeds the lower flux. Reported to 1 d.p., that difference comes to -1.1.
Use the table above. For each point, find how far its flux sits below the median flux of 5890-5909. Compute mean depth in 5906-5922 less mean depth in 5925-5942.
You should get -0.25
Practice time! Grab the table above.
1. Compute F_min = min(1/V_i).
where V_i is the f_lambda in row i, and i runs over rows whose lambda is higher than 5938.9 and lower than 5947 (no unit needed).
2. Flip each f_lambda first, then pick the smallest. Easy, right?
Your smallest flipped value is 0.0812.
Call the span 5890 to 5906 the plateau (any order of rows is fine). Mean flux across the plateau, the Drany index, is 11.4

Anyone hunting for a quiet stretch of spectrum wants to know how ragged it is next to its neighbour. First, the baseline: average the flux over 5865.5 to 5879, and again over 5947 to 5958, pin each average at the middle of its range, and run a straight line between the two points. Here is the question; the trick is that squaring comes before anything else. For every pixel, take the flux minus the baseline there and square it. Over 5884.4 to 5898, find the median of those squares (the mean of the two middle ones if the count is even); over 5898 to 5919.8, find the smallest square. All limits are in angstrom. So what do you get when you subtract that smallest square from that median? 5.8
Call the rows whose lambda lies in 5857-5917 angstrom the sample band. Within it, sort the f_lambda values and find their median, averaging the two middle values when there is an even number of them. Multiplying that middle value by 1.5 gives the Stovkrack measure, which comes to 18.7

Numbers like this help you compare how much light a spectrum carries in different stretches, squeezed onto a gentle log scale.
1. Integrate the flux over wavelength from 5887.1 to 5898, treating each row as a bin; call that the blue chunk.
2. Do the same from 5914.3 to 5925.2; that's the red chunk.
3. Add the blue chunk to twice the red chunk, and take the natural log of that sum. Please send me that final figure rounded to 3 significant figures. 5.94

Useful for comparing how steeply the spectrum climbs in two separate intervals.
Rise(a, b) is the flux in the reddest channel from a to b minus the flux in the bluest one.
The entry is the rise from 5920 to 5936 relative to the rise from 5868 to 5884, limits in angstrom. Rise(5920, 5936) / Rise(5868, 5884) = 1.4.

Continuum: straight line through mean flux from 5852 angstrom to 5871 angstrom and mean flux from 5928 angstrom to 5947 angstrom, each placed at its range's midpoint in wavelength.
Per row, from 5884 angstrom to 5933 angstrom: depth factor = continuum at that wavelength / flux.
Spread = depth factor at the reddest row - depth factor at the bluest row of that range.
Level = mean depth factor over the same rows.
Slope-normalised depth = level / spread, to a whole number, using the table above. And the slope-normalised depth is -15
